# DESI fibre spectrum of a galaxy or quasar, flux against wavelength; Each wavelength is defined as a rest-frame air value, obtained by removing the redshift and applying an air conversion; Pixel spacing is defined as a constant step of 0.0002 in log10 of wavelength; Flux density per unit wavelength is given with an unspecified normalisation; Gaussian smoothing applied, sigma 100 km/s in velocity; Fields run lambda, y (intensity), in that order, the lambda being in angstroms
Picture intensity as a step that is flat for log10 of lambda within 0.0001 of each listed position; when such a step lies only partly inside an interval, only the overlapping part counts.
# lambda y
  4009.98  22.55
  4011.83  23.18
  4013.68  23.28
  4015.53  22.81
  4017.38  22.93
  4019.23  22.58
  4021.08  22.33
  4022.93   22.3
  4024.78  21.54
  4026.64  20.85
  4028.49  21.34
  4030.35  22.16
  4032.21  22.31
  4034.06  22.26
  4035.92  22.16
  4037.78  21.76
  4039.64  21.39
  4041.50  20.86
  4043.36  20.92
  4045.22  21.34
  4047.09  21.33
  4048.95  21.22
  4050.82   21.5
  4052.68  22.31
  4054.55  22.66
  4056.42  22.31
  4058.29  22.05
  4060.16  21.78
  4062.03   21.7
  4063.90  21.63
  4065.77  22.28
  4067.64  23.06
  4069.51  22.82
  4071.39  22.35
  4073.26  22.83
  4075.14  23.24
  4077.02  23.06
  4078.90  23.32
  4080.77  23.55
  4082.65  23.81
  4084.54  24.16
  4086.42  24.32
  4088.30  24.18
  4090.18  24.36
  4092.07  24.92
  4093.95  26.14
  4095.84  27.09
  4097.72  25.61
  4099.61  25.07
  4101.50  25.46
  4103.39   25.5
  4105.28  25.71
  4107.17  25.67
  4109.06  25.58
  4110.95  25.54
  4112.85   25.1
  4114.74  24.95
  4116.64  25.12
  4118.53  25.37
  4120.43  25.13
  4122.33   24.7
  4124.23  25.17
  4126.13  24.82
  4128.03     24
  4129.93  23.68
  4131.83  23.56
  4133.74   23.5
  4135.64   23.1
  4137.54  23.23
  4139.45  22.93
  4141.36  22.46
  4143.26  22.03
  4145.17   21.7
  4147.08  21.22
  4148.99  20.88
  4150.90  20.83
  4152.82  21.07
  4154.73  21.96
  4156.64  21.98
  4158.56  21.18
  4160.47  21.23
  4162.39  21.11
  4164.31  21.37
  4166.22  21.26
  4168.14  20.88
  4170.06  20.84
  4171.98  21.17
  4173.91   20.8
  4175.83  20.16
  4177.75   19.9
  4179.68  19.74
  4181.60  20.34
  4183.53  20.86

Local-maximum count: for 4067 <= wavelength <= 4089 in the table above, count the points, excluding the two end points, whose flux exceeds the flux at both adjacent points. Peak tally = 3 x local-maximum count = 6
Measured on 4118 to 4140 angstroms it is 6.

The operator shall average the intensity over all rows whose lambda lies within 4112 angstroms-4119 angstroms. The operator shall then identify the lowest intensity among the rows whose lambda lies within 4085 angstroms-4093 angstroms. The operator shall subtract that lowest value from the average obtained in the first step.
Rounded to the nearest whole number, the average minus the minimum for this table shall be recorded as 1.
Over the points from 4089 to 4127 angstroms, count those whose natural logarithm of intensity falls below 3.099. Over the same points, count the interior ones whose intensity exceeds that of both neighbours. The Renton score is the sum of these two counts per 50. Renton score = 0.1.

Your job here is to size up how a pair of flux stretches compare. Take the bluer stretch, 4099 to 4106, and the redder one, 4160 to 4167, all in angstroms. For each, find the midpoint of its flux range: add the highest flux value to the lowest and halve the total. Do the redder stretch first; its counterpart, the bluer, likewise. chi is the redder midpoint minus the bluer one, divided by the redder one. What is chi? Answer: -0.20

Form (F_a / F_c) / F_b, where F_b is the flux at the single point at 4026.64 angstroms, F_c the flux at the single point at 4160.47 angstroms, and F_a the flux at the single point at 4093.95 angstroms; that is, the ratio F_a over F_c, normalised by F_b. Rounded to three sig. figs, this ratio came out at 0.0591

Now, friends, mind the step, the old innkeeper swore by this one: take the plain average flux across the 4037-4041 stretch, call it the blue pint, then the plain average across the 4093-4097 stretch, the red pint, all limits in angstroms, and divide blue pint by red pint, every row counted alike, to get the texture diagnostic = 0.81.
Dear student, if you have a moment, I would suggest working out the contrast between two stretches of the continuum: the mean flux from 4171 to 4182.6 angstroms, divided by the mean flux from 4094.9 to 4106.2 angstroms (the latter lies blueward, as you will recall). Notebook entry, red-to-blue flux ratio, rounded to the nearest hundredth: 0.79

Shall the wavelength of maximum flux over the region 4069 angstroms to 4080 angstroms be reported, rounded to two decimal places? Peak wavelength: 4078.90 angstroms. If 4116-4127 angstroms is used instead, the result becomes 4118.53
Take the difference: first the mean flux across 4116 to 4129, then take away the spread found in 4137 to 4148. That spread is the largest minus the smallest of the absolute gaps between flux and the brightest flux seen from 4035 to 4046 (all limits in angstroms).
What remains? 24.0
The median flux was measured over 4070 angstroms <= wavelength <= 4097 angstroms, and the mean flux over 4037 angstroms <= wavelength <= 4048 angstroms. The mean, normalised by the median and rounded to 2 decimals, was 0.89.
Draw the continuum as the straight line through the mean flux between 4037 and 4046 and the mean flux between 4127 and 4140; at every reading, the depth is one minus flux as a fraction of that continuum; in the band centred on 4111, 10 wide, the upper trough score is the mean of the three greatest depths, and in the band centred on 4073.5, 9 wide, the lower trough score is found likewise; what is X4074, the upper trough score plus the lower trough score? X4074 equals -0.13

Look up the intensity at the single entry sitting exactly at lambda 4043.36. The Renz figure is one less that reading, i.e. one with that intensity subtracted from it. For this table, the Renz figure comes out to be -19.9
